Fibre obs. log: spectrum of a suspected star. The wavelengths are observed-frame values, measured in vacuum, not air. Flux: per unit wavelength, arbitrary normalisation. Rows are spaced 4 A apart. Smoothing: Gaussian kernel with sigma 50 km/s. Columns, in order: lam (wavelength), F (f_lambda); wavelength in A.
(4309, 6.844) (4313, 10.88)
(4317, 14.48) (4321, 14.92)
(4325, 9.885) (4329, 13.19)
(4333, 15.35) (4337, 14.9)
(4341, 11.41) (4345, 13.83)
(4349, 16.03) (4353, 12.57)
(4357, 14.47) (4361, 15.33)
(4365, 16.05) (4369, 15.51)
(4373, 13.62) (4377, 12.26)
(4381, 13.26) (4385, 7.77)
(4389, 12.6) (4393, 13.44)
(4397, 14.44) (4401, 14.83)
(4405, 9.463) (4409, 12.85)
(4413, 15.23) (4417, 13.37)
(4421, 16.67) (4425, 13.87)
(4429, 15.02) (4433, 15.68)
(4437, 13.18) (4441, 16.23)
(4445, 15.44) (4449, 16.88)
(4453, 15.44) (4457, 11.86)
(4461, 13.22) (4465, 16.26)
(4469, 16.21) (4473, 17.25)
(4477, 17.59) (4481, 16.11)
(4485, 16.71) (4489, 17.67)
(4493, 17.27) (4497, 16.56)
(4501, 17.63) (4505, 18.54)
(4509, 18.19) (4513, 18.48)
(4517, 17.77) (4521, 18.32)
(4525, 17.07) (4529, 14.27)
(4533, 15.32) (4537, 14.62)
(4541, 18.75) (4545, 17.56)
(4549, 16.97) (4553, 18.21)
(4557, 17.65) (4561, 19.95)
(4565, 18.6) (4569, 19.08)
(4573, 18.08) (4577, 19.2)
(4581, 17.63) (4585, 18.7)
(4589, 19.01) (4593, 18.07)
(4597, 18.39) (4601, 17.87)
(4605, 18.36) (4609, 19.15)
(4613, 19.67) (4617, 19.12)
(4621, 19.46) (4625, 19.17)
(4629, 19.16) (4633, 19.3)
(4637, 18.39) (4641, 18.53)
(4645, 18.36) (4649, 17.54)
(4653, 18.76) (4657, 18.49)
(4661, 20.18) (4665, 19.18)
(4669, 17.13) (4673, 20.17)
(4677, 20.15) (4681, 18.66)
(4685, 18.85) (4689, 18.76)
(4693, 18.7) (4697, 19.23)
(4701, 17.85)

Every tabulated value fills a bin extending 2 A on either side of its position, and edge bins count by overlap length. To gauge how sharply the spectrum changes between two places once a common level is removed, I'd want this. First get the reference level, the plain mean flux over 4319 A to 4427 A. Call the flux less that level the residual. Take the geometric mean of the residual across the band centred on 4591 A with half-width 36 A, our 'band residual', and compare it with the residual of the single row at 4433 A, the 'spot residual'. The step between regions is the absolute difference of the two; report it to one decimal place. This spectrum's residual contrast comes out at 3.0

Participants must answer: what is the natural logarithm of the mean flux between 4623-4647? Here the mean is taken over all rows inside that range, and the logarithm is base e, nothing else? 2.93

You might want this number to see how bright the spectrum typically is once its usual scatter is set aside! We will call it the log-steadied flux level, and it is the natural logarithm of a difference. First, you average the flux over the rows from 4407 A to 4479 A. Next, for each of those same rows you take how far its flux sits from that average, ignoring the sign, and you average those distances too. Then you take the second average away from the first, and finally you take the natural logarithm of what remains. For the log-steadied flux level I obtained 2.62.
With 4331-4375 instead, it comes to 2.59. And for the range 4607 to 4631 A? 2.95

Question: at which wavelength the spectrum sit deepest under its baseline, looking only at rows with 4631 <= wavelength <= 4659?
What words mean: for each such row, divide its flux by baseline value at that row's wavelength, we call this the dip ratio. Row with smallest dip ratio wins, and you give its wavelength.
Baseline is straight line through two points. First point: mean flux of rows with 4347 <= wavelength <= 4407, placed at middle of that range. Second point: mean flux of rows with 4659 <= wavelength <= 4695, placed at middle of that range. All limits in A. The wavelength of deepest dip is 4649 A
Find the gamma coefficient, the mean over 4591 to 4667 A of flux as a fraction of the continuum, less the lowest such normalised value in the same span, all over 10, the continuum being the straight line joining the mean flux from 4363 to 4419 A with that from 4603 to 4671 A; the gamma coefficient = 0.009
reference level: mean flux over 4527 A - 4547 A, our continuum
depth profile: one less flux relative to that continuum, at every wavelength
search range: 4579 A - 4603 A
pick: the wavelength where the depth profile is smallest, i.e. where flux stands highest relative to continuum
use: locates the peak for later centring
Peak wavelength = 4589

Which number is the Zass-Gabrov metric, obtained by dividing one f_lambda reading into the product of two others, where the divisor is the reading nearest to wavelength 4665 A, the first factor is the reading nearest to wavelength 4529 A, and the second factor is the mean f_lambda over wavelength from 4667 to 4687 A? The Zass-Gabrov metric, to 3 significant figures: 14.1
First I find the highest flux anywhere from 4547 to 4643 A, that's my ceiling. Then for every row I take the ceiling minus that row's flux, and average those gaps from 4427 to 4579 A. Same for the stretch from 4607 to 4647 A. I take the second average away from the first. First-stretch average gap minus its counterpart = 2.22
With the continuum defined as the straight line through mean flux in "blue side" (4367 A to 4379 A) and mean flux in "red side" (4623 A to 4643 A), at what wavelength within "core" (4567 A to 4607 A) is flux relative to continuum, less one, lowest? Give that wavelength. 4601 A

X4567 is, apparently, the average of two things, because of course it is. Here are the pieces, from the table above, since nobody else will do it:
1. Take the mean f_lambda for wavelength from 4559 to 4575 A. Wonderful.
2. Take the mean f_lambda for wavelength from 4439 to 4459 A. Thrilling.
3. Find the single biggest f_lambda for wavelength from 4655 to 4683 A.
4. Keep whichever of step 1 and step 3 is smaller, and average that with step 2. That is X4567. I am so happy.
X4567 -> 17.0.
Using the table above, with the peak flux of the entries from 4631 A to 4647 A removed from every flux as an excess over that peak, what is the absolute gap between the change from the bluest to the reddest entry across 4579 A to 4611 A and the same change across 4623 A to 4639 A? 2.3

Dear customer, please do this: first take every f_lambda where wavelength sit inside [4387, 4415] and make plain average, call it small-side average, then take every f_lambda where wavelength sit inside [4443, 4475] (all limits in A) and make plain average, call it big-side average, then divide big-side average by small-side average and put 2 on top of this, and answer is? 3.15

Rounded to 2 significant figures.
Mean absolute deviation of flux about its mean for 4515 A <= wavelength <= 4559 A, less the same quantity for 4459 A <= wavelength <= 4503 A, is 0.38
